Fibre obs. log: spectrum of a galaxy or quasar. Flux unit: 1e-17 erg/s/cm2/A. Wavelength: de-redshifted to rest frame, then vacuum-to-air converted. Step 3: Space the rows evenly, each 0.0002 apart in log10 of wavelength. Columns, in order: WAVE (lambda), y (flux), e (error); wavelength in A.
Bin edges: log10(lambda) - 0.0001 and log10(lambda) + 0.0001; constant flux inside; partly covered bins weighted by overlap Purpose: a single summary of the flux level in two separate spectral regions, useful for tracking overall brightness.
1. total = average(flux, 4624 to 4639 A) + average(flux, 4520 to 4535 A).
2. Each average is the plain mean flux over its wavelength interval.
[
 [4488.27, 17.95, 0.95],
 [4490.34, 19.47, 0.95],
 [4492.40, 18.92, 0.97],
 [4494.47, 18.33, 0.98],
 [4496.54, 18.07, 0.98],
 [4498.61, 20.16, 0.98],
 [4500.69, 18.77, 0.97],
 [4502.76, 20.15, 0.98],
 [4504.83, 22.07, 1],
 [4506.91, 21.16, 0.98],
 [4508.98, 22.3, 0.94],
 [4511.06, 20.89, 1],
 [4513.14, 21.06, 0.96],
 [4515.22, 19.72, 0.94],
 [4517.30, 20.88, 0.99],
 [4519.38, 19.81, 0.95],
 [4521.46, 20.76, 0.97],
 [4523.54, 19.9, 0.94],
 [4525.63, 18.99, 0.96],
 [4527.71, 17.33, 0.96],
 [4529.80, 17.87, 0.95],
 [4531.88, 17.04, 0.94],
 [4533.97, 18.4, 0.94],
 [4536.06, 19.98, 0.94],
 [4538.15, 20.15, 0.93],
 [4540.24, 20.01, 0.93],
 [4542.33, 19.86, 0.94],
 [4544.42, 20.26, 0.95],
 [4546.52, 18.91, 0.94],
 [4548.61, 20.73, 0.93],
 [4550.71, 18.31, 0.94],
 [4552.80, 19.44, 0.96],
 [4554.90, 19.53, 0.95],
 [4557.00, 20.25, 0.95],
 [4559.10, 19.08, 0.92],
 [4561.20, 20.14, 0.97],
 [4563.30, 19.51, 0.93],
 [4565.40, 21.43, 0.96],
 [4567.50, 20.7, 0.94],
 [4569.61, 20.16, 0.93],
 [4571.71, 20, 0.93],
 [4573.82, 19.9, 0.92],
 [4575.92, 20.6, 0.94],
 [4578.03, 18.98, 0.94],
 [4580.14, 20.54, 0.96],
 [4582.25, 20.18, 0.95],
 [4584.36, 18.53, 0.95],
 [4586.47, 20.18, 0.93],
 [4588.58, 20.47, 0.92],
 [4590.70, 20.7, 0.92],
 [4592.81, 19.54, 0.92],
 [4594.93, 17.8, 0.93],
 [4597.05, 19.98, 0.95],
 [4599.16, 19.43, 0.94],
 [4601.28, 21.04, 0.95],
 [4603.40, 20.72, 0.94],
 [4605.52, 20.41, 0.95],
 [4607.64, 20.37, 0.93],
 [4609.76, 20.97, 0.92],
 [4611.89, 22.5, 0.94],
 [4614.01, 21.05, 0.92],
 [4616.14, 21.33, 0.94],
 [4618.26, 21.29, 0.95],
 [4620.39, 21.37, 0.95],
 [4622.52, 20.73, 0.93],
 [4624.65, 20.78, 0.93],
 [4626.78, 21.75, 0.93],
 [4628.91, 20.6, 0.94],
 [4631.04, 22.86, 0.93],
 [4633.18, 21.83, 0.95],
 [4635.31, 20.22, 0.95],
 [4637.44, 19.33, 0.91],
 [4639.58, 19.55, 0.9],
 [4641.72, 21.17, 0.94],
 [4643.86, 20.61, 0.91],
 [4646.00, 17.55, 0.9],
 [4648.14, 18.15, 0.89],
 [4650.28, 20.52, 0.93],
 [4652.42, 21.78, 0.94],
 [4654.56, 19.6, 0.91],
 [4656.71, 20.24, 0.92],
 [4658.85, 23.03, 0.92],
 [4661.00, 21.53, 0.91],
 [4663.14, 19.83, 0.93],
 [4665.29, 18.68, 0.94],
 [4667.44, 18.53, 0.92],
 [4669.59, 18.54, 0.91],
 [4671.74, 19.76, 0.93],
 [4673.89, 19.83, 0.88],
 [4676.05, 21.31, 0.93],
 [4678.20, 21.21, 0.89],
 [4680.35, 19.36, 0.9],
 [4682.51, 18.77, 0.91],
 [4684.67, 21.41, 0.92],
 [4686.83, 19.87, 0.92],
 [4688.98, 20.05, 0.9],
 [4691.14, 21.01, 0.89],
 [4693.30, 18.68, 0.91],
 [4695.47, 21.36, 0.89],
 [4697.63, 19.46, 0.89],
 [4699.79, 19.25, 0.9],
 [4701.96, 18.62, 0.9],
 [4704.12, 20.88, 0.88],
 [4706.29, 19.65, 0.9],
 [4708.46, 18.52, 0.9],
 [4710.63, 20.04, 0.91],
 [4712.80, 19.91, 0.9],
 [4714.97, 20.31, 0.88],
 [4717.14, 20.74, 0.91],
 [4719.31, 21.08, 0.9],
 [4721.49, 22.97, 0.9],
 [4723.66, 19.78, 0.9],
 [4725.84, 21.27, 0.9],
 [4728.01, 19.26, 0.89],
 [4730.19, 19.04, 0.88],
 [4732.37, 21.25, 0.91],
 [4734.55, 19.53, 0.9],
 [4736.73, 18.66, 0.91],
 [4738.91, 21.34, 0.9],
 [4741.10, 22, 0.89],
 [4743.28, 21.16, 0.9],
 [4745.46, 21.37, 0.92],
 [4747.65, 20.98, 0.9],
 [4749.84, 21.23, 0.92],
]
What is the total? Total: 39.7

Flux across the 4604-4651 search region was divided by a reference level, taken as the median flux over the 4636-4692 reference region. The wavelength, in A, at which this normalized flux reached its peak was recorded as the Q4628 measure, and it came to 4631.04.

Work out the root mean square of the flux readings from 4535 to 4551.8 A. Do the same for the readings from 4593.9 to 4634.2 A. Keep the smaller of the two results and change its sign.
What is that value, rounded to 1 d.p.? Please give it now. -19.8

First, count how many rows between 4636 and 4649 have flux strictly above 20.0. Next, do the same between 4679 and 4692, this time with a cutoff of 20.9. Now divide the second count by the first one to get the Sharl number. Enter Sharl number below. 1.0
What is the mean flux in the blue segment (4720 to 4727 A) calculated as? 21.3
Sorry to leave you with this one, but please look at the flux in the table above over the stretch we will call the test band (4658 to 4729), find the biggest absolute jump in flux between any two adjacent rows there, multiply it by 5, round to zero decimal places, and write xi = 16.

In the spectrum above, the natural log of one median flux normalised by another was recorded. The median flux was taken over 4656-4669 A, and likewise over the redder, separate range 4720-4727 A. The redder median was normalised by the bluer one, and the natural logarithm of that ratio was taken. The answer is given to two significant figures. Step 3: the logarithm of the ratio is 0.060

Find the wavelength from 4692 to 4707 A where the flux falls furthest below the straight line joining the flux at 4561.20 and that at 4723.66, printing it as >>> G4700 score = 4701.96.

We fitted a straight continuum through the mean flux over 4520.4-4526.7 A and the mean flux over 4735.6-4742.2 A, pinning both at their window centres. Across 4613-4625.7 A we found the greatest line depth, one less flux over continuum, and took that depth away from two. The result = 2.02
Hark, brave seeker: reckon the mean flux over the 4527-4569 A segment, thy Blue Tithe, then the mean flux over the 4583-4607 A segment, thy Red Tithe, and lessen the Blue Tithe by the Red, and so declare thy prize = -0.44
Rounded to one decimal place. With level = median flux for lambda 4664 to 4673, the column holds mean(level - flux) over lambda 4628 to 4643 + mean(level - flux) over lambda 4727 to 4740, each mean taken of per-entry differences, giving -3.4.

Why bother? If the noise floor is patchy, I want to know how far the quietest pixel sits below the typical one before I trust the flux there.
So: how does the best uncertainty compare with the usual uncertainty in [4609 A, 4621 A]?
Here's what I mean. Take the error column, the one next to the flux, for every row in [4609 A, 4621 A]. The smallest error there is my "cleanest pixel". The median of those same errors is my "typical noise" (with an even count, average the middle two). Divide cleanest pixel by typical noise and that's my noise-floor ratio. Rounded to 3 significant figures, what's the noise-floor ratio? 0.979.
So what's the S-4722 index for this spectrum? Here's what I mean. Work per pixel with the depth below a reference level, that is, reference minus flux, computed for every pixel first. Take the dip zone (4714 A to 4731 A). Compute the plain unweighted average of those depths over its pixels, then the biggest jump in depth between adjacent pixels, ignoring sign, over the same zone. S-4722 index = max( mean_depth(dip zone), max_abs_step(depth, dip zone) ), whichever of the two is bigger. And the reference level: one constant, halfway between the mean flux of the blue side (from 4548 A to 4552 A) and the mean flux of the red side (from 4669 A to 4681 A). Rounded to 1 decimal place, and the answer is 3.2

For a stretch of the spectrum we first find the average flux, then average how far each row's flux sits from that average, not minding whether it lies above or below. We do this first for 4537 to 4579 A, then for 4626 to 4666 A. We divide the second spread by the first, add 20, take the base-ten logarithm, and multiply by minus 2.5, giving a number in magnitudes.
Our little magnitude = -3.36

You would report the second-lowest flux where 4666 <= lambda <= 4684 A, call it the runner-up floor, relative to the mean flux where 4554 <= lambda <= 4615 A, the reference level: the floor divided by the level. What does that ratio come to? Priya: 0.92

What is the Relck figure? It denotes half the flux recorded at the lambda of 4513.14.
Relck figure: 10.5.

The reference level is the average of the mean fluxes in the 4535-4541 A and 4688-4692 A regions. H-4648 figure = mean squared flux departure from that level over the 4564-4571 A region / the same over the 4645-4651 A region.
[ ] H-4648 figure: 0.1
